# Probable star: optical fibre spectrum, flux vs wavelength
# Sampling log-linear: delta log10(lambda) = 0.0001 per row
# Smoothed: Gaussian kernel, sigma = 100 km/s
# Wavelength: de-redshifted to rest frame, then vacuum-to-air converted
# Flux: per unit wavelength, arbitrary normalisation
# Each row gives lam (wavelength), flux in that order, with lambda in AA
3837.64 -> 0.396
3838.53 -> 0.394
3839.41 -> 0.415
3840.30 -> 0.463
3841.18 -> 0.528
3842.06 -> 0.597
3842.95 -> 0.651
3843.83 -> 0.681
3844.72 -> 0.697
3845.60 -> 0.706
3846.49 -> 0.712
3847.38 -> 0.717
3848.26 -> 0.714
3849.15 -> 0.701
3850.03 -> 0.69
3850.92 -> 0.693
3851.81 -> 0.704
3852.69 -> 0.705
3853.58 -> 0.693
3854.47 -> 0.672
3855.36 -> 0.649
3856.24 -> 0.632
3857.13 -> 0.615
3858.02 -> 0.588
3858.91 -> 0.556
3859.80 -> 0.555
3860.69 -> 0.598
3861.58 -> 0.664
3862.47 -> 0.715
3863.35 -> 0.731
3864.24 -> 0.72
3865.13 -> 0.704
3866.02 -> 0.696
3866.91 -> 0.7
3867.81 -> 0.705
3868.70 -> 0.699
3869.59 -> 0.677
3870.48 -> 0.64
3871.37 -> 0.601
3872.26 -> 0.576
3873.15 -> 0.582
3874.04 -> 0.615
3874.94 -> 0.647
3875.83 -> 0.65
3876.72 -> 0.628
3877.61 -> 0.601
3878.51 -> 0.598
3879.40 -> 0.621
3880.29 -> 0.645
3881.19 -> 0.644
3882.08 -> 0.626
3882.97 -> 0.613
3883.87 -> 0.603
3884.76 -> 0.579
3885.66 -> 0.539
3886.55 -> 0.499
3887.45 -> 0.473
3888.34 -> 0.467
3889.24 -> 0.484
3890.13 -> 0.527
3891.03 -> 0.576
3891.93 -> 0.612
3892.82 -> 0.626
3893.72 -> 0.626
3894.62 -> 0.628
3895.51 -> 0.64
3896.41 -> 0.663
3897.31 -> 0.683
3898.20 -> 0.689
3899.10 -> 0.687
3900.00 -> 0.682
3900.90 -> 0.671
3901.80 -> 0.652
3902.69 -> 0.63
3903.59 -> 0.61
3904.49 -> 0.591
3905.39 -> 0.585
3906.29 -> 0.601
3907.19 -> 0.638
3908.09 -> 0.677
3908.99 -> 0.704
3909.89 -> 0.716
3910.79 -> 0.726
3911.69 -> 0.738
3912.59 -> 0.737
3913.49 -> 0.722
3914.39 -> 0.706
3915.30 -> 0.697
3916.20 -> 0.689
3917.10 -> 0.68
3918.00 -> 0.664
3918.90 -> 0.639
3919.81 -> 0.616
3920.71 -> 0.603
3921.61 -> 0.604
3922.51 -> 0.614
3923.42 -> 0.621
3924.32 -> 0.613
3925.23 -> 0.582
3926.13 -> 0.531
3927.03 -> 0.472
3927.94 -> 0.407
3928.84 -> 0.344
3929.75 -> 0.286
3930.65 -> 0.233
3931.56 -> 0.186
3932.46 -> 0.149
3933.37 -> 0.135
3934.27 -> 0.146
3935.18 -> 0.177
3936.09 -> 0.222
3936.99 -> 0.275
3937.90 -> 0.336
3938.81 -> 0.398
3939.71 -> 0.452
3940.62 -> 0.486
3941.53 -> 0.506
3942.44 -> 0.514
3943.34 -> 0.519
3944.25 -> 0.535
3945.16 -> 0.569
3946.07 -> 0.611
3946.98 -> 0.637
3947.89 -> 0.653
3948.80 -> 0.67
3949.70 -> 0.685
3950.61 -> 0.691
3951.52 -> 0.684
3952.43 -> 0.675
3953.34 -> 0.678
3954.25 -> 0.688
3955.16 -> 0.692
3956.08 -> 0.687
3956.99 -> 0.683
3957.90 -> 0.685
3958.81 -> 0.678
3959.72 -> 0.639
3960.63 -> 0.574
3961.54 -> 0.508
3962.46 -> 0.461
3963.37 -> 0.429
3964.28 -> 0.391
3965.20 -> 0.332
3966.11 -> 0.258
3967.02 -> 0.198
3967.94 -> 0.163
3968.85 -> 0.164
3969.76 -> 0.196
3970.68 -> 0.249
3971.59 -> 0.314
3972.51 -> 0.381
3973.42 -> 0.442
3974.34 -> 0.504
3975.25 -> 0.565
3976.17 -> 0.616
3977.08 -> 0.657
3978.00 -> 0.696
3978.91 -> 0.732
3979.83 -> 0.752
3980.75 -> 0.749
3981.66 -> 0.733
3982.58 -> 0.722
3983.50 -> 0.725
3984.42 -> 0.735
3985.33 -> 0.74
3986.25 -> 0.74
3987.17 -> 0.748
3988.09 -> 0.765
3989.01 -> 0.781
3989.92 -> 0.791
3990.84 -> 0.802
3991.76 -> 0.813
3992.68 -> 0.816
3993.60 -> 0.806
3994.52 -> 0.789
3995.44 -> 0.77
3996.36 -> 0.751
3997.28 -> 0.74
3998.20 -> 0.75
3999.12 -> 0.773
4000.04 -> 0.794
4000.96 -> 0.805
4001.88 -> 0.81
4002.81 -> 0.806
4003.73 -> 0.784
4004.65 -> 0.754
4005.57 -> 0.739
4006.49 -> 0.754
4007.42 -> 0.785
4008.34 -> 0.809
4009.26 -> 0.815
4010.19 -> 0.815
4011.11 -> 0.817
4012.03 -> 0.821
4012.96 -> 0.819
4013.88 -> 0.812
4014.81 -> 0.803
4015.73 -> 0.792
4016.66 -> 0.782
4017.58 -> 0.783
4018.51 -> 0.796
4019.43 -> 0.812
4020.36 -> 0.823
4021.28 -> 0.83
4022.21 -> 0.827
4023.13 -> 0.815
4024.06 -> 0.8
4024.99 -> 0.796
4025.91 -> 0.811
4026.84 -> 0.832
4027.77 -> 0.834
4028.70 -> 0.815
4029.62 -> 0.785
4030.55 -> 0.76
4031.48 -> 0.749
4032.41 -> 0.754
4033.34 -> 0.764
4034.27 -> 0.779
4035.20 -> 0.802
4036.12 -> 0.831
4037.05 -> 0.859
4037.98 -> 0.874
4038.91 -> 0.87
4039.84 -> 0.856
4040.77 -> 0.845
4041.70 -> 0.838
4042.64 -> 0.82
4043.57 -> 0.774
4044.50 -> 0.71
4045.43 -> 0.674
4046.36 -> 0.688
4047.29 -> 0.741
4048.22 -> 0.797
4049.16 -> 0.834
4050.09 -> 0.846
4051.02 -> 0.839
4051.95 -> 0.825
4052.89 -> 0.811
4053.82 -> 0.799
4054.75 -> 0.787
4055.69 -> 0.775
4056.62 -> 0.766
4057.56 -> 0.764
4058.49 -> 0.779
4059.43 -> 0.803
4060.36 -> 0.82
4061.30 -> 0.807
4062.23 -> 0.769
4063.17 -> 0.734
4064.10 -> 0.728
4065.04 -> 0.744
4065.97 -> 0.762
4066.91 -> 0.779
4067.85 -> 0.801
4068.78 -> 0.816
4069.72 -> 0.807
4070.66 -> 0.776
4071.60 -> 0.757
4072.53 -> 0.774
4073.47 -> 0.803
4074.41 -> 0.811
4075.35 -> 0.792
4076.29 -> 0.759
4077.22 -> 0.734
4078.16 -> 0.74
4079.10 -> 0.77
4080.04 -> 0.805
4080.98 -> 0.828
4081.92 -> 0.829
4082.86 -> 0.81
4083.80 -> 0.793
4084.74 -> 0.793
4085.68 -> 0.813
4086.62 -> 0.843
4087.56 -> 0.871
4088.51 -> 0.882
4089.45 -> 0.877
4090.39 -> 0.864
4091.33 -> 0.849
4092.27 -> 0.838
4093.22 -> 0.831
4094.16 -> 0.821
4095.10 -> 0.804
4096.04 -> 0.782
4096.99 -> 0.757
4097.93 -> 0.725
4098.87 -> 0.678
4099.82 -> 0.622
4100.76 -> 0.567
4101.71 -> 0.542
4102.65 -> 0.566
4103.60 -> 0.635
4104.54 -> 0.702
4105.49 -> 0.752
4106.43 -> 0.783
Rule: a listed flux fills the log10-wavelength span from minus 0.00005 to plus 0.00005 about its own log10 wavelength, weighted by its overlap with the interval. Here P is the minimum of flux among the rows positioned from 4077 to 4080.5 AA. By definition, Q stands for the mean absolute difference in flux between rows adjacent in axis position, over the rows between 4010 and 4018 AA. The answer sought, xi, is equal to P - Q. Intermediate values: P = 0.734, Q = 0.006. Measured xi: 0.728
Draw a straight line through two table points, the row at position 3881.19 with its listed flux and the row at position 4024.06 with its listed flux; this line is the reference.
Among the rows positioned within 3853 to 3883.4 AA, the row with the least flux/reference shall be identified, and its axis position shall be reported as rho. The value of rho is 3859.80 AA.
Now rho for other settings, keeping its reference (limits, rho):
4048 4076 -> 4064.10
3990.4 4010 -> 4005.57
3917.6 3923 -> 3920.71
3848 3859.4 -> 3858.91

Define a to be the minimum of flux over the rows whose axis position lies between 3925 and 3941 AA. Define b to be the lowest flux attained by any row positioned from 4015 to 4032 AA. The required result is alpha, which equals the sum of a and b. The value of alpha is 0.9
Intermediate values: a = 0.135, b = 0.749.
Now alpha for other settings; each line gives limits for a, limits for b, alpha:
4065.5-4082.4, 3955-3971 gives 0.9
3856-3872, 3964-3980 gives 0.7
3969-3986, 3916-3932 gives 0.4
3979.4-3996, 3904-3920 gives 1.3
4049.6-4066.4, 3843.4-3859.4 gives 1.3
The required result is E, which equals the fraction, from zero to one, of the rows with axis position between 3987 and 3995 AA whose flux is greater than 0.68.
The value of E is 1.00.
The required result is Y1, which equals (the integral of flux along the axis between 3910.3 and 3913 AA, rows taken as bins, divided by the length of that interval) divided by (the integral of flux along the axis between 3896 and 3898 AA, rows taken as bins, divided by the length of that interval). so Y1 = 1.08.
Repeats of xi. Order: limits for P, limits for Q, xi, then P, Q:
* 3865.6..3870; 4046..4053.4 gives 0.649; 0.677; 0.028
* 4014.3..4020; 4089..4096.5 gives 0.768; 0.782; 0.014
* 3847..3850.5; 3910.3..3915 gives 0.679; 0.69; 0.011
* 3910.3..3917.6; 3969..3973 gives 0.618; 0.68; 0.062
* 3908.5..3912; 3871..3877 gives 0.684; 0.704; 0.020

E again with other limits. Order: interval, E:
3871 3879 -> 0.00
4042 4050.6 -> 0.89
